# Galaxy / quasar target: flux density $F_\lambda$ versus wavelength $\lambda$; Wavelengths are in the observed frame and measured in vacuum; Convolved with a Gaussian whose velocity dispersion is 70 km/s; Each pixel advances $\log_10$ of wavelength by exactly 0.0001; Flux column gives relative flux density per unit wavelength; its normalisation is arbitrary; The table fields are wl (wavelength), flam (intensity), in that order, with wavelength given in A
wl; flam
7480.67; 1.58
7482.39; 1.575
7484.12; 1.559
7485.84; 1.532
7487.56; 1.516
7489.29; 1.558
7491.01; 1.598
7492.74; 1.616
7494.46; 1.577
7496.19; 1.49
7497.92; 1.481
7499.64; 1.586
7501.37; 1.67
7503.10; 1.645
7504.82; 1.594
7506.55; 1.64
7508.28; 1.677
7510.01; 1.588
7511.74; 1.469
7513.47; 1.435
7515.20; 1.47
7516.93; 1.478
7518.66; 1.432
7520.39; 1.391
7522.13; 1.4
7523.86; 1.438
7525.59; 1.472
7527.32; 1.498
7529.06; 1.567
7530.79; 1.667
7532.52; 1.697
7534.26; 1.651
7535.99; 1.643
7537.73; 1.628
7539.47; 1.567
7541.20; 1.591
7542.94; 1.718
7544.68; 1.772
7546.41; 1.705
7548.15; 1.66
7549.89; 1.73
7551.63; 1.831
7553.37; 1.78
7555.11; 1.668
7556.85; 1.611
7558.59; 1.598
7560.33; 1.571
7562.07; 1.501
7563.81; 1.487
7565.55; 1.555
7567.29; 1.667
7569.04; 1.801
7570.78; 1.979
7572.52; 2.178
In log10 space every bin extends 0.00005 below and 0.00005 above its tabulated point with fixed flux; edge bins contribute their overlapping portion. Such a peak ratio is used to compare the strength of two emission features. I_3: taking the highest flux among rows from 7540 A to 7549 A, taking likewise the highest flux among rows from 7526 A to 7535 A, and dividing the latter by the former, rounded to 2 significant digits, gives 0.96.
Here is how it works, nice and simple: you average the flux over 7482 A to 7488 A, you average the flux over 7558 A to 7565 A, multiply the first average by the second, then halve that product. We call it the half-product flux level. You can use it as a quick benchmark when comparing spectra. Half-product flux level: 1.19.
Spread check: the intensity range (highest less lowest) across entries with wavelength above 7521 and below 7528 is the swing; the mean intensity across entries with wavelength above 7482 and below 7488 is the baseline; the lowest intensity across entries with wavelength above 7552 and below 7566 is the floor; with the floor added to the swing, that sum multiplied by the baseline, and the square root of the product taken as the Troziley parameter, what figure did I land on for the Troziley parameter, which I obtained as 1.57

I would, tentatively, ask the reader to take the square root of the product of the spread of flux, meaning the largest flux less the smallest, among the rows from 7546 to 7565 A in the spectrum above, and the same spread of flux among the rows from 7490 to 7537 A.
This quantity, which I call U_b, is 0.32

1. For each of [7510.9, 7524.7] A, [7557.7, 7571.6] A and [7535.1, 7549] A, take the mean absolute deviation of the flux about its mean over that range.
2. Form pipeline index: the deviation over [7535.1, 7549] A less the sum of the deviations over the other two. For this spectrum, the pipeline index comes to -0.100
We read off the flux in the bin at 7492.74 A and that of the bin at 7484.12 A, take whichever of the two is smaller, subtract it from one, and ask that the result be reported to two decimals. -0.56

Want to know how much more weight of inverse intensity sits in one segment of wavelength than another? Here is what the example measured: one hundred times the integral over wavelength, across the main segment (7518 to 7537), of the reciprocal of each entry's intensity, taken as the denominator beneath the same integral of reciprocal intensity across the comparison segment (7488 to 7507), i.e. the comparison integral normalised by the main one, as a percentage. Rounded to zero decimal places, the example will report 96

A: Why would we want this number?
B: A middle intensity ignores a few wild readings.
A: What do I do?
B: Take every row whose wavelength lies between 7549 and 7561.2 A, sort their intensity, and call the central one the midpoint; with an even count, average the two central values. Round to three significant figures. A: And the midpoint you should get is 1.67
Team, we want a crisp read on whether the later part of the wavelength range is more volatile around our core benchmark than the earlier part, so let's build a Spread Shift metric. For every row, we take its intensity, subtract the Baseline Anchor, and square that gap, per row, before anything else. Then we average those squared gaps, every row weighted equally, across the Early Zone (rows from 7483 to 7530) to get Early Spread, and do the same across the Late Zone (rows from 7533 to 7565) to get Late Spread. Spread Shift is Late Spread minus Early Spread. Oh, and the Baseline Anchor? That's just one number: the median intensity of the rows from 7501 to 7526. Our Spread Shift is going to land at 0.030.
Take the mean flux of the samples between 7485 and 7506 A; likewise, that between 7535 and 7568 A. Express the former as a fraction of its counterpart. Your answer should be 0.955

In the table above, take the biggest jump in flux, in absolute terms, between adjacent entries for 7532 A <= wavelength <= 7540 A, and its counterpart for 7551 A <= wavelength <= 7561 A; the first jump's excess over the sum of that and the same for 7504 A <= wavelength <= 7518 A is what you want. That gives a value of -0.17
